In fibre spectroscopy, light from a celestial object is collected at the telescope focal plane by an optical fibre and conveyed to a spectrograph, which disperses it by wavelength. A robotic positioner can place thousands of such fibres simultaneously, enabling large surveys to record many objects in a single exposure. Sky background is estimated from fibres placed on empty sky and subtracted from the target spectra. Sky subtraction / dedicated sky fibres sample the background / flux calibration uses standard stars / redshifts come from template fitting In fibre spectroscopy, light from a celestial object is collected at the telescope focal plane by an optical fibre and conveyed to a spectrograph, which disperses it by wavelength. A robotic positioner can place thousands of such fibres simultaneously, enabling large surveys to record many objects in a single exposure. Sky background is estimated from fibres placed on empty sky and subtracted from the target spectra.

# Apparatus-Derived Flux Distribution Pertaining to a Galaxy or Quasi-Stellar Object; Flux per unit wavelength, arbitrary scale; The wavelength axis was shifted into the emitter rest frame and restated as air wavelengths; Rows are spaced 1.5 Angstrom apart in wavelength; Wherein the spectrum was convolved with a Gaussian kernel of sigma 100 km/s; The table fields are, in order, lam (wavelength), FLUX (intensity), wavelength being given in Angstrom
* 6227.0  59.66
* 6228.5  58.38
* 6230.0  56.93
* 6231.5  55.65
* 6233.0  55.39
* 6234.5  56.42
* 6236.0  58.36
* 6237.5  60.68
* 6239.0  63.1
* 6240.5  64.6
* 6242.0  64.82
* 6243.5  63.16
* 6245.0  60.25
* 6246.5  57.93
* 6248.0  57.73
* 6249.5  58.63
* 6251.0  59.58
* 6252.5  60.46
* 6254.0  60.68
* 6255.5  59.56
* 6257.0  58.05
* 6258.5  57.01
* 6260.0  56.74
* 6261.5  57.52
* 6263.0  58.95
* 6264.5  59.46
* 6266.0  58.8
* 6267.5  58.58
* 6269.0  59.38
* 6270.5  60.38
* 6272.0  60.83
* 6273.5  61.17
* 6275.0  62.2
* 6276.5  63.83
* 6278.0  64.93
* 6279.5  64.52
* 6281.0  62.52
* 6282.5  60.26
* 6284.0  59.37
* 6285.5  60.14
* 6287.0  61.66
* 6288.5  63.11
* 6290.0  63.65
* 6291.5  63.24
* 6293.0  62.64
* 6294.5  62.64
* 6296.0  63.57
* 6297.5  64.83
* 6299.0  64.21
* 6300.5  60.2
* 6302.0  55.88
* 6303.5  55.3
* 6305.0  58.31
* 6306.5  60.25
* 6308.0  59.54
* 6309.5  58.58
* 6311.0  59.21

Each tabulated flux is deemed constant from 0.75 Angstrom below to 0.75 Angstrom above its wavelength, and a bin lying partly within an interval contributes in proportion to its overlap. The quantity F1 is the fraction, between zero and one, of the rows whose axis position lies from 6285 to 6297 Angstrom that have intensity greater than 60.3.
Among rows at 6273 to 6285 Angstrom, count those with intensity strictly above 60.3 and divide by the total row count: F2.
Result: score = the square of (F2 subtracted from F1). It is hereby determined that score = 0.02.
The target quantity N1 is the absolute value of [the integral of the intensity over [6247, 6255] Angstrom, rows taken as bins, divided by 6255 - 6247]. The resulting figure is 59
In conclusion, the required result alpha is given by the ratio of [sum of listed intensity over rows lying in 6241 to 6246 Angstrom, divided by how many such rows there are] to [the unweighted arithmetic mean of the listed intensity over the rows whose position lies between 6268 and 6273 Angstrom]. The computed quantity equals 1.04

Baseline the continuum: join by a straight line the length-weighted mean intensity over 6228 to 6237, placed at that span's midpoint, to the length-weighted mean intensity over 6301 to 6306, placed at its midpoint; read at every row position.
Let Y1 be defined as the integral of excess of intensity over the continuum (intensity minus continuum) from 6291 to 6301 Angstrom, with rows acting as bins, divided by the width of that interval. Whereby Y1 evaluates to 6.2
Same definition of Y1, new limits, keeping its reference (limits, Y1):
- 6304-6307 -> 2.0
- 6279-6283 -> 5.6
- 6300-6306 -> 0.6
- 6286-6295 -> 5.9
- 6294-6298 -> 6.8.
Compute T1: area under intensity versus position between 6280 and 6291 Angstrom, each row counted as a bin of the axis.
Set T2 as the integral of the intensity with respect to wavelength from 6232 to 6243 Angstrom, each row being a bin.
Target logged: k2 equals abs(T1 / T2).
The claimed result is 1.02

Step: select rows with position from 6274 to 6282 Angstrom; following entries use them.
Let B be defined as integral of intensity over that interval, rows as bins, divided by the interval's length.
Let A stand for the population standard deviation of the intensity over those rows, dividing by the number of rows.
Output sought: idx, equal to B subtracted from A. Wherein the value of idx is -62.3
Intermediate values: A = 1.1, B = 63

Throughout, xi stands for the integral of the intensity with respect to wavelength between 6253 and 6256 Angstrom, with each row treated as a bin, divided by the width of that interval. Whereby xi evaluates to 60.2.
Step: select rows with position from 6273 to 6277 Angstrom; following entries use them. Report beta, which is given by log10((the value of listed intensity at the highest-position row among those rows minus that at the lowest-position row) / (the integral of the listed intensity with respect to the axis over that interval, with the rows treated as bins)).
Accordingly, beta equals -1.97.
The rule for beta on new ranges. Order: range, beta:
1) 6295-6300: -2.70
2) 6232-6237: -1.98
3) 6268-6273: -2.32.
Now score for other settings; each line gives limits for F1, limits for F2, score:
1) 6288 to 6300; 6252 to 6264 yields 0.56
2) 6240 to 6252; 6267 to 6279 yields 0.14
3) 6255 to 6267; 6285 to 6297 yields 0.77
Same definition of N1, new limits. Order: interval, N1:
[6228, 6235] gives 56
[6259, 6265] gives 58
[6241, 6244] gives 64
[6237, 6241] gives 63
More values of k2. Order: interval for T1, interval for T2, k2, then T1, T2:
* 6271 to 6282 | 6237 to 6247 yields 1.11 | 690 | 622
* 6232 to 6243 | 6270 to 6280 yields 1.06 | 665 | 626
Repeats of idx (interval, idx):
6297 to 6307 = -56.3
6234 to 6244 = -58.7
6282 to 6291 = -59.9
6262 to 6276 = -58.8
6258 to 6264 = -56.8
